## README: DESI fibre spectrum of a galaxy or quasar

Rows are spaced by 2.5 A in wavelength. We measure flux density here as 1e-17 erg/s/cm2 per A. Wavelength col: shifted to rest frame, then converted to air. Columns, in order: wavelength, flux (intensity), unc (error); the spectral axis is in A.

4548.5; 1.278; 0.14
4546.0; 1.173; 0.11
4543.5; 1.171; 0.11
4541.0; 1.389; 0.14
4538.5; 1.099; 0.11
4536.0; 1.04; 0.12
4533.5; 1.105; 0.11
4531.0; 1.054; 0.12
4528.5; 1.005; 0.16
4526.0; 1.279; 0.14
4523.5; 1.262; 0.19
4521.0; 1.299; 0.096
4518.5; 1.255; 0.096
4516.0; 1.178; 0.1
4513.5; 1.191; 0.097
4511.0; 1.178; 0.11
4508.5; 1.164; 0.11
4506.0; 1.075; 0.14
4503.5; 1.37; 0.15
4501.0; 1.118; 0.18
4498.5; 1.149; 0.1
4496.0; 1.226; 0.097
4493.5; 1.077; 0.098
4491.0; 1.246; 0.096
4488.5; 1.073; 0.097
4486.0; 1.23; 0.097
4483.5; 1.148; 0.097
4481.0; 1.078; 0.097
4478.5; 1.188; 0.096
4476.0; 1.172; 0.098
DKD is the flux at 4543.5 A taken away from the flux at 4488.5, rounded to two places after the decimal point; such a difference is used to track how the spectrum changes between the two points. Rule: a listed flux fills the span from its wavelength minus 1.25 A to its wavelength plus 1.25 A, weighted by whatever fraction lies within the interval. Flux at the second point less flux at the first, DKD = -0.10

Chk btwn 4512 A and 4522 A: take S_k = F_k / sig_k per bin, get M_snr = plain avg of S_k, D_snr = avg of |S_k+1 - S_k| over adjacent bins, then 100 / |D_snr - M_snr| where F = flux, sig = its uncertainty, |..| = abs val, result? 8.4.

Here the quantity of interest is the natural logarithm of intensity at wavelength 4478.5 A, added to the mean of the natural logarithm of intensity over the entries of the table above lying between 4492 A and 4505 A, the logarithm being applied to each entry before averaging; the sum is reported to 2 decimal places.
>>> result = 0.34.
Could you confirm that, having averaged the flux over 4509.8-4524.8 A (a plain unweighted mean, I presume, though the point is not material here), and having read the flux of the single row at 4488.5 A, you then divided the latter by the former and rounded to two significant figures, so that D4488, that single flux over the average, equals 0.87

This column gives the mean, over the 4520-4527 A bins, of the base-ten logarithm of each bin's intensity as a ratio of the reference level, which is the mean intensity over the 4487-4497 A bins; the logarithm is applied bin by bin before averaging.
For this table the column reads 0.044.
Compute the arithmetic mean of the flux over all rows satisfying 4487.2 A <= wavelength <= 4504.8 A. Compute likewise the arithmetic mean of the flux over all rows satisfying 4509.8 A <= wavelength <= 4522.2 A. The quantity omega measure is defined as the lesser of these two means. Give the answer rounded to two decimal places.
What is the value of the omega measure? 1.18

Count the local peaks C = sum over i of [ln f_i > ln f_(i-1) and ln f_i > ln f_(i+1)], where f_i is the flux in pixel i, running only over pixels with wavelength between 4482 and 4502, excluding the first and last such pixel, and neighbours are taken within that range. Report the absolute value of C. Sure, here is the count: 3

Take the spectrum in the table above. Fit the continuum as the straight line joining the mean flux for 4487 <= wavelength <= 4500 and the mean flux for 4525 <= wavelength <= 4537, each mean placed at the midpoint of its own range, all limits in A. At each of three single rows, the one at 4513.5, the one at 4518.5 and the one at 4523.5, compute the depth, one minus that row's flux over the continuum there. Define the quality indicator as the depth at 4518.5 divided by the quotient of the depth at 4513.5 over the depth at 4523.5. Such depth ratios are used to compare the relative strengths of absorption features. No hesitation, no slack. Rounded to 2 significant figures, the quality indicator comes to -0.29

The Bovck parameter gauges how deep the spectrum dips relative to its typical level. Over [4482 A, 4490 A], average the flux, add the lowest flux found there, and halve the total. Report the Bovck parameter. 1.112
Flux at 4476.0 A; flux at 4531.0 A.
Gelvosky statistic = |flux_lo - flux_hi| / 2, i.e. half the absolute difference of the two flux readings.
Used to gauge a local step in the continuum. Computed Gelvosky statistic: 0.059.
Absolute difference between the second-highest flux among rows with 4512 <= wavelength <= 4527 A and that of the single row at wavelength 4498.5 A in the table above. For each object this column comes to 0.13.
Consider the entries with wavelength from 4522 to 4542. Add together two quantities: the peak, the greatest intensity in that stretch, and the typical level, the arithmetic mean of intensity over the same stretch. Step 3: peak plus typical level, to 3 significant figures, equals 2.54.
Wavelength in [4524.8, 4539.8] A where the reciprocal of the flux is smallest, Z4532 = 4526.0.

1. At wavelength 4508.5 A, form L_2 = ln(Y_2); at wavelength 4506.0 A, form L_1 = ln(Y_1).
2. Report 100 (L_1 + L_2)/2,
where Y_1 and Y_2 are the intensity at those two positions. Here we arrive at 11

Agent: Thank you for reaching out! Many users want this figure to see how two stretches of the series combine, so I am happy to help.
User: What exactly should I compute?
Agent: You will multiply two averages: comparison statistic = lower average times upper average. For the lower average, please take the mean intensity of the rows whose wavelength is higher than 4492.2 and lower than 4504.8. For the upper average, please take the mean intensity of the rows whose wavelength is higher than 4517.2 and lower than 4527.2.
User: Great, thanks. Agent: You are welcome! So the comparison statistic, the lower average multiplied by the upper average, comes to 1.51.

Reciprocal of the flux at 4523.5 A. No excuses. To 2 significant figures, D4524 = 0.79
